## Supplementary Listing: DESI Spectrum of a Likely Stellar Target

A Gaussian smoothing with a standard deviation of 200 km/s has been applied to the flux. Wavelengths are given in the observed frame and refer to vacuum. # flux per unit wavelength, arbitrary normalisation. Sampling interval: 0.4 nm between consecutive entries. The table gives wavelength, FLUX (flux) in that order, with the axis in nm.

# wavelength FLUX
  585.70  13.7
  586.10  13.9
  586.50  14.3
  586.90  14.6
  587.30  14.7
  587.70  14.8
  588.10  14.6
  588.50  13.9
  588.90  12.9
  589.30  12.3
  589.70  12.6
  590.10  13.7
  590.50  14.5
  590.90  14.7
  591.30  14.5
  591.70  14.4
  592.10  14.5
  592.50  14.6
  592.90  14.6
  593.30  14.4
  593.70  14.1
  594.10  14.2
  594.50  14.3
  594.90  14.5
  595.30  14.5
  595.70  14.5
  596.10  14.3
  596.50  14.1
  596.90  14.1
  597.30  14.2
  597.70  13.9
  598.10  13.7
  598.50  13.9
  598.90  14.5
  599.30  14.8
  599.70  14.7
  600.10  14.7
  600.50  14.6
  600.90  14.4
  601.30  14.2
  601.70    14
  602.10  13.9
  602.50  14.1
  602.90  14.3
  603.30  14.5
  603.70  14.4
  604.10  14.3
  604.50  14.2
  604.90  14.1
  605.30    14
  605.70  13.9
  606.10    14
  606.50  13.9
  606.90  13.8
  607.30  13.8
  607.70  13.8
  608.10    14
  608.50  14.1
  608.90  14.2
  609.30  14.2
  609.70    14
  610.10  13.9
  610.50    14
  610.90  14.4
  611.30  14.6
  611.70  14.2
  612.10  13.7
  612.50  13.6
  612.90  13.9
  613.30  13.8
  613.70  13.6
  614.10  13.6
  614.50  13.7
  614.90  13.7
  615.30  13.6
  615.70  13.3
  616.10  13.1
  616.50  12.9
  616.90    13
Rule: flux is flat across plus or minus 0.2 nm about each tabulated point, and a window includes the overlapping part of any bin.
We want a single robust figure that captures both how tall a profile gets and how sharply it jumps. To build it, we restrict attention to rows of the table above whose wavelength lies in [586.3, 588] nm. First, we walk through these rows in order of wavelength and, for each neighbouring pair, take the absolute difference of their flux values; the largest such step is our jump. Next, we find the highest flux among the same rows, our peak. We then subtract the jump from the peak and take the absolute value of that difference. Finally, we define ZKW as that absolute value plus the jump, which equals 14.8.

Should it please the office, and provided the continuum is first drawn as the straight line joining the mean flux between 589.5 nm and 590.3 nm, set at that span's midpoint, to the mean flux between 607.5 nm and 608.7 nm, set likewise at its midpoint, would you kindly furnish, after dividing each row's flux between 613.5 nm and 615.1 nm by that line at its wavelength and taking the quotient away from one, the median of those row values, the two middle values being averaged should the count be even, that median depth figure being 0.042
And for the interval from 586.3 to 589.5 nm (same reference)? -0.109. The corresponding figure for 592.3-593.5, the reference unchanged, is -0.099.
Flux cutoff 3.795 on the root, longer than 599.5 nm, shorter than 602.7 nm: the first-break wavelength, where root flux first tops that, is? 599.70 nm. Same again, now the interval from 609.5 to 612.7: 611.30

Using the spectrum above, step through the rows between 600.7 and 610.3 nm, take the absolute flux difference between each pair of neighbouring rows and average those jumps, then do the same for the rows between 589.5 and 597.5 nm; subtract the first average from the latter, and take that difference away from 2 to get 1.91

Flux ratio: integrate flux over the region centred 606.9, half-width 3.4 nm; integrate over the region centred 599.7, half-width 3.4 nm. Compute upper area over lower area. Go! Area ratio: 0.986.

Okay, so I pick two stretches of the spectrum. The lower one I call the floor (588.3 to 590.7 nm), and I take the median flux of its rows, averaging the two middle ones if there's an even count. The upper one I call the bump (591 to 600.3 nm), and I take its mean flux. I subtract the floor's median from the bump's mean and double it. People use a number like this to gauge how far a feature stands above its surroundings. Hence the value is 2.1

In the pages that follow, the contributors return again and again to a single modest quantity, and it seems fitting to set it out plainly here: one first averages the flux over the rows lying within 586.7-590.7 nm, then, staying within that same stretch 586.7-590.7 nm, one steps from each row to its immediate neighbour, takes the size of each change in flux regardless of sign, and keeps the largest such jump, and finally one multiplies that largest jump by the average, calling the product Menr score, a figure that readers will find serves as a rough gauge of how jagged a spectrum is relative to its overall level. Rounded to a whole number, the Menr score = 15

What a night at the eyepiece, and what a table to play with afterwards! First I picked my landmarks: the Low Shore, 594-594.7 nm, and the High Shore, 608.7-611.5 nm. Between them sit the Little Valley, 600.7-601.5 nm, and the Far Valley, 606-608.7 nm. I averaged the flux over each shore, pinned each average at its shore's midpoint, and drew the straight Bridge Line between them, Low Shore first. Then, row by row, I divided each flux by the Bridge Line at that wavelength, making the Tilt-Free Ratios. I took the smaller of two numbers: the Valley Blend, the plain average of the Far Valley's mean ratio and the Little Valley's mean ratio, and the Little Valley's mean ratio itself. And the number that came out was 0.99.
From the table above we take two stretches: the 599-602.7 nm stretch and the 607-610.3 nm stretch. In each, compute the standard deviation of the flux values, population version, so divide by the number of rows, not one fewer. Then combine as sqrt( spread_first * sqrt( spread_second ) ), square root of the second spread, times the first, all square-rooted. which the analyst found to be 0.35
